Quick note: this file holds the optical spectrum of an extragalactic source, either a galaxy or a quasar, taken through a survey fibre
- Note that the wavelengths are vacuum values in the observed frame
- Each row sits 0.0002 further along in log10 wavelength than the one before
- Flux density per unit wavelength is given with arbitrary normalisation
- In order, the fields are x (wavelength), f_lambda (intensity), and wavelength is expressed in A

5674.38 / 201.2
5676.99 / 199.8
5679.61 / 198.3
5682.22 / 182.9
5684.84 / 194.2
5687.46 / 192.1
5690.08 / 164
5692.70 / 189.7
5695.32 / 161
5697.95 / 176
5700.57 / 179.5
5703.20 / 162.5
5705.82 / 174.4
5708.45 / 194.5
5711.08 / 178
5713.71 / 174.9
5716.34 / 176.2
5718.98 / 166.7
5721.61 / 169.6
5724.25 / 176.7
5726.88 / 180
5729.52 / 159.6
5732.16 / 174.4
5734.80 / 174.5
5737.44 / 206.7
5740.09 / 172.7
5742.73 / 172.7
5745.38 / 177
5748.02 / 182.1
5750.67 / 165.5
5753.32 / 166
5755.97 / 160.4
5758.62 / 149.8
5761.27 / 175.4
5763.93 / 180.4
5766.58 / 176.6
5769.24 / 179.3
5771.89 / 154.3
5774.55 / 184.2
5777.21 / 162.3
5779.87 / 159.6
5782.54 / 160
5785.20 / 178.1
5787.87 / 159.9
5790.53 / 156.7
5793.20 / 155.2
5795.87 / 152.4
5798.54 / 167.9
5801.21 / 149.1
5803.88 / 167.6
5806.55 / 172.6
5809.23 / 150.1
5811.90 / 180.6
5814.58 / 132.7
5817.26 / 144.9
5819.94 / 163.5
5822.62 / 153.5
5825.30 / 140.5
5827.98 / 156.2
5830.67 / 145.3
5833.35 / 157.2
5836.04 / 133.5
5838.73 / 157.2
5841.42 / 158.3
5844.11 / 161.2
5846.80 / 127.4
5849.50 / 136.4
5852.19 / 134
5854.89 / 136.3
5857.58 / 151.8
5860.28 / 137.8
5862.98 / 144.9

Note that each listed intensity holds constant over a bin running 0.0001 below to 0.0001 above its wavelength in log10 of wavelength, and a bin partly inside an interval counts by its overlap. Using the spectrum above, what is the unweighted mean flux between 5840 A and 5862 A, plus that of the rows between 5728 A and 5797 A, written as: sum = 312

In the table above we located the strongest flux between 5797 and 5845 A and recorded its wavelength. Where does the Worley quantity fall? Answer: 5811.90 A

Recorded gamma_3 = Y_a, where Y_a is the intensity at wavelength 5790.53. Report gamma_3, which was 156.7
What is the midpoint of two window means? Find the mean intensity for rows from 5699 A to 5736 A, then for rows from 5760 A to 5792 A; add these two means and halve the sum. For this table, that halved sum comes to 172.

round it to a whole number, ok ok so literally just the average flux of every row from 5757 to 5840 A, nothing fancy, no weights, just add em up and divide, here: 160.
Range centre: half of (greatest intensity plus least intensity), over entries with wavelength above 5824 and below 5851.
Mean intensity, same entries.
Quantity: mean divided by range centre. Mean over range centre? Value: 1.02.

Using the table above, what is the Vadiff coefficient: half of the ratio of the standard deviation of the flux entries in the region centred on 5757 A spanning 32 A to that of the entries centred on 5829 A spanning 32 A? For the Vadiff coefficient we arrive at 0.50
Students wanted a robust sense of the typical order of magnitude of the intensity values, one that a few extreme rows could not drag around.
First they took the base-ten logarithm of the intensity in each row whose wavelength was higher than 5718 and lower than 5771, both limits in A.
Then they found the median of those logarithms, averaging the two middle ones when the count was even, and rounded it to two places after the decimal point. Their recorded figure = 2.24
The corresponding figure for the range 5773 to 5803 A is 2.20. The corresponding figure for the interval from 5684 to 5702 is 2.25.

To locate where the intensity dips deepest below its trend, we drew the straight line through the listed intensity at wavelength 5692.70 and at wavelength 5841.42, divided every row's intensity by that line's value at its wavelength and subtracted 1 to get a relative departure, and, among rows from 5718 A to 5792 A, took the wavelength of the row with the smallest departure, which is 5758.62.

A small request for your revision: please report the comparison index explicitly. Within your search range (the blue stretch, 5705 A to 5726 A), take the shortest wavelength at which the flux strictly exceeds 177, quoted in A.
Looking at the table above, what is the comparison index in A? 5708.45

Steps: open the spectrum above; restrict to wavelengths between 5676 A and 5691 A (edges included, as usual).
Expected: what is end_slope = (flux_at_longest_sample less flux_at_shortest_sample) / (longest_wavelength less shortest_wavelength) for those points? -2.7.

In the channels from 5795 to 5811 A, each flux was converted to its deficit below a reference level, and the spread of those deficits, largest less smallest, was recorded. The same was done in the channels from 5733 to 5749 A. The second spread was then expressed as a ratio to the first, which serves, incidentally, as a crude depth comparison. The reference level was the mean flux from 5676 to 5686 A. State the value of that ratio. 1.4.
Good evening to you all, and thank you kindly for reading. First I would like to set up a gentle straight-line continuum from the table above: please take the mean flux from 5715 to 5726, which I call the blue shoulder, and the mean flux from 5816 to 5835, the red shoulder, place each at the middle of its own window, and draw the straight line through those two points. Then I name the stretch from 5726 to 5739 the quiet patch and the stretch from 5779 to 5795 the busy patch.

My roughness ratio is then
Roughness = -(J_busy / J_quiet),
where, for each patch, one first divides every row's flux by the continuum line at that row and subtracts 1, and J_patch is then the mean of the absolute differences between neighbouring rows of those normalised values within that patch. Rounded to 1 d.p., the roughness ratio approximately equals -0.5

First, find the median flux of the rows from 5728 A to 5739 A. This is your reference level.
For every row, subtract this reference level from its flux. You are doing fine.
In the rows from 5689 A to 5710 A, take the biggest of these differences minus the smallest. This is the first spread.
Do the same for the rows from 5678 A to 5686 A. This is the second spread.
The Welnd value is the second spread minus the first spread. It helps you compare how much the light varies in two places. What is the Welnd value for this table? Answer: -18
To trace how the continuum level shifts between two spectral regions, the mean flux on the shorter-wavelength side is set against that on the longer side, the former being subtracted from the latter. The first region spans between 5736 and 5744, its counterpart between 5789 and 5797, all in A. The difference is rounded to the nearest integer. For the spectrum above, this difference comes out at -29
